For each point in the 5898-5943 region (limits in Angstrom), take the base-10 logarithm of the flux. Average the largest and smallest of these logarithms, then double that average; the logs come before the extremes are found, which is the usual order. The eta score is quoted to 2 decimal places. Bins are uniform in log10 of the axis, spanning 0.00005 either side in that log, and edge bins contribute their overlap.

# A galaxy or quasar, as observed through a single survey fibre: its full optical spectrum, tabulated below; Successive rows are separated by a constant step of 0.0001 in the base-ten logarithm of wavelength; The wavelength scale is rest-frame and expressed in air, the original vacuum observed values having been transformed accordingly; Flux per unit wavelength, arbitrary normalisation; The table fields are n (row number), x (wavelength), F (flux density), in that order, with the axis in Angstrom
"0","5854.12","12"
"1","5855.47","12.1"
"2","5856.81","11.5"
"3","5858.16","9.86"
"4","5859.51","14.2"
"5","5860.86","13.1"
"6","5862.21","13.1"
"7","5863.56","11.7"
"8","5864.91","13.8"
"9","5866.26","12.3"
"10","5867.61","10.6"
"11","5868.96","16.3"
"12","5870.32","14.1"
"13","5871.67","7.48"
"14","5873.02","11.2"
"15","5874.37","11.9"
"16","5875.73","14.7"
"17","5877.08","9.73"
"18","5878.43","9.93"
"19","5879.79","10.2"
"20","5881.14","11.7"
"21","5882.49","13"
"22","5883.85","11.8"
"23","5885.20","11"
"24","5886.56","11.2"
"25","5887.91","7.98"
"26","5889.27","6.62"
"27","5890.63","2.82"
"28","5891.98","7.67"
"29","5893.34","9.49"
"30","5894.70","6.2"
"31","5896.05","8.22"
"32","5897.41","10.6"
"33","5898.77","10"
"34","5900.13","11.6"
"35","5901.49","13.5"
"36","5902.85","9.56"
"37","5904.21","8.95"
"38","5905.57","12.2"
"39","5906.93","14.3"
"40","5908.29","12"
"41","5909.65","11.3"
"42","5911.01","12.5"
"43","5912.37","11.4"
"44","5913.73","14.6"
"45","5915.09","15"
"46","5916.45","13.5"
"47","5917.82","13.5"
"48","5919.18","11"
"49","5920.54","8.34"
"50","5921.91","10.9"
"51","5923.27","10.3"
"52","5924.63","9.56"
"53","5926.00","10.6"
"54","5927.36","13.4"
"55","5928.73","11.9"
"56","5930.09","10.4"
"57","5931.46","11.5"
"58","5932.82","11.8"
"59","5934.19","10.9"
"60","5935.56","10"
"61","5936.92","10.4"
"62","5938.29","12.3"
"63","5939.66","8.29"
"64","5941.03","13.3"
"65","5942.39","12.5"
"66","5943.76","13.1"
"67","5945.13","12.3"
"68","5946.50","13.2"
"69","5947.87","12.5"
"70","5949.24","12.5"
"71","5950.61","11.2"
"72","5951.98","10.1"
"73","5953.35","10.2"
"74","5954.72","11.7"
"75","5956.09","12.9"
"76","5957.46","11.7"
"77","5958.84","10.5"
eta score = 2.09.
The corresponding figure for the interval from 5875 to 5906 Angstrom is 1.62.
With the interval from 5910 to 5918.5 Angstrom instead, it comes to 2.23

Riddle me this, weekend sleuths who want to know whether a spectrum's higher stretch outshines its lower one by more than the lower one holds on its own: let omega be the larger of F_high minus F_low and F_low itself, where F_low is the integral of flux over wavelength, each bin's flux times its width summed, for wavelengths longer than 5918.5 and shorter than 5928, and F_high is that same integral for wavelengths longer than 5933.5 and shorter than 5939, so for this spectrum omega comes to 101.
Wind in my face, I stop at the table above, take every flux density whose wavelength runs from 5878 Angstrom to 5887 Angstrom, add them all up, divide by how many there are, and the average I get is 11.3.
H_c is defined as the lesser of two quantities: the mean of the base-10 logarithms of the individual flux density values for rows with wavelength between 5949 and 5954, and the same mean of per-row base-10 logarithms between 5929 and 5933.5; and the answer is 1.04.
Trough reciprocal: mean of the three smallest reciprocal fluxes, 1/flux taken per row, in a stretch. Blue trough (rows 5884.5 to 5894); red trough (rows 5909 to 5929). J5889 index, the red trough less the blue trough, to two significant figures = -0.025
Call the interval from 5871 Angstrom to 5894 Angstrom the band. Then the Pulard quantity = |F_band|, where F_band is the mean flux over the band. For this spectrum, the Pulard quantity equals 9.9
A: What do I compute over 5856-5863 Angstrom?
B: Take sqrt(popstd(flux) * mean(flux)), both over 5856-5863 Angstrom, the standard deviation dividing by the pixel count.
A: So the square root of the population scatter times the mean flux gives 4.3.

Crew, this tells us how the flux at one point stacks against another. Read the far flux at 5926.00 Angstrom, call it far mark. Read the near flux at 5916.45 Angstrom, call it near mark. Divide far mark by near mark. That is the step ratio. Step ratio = 0.79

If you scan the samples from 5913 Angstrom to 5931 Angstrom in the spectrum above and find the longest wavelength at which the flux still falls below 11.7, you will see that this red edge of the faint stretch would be 5930.09 Angstrom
